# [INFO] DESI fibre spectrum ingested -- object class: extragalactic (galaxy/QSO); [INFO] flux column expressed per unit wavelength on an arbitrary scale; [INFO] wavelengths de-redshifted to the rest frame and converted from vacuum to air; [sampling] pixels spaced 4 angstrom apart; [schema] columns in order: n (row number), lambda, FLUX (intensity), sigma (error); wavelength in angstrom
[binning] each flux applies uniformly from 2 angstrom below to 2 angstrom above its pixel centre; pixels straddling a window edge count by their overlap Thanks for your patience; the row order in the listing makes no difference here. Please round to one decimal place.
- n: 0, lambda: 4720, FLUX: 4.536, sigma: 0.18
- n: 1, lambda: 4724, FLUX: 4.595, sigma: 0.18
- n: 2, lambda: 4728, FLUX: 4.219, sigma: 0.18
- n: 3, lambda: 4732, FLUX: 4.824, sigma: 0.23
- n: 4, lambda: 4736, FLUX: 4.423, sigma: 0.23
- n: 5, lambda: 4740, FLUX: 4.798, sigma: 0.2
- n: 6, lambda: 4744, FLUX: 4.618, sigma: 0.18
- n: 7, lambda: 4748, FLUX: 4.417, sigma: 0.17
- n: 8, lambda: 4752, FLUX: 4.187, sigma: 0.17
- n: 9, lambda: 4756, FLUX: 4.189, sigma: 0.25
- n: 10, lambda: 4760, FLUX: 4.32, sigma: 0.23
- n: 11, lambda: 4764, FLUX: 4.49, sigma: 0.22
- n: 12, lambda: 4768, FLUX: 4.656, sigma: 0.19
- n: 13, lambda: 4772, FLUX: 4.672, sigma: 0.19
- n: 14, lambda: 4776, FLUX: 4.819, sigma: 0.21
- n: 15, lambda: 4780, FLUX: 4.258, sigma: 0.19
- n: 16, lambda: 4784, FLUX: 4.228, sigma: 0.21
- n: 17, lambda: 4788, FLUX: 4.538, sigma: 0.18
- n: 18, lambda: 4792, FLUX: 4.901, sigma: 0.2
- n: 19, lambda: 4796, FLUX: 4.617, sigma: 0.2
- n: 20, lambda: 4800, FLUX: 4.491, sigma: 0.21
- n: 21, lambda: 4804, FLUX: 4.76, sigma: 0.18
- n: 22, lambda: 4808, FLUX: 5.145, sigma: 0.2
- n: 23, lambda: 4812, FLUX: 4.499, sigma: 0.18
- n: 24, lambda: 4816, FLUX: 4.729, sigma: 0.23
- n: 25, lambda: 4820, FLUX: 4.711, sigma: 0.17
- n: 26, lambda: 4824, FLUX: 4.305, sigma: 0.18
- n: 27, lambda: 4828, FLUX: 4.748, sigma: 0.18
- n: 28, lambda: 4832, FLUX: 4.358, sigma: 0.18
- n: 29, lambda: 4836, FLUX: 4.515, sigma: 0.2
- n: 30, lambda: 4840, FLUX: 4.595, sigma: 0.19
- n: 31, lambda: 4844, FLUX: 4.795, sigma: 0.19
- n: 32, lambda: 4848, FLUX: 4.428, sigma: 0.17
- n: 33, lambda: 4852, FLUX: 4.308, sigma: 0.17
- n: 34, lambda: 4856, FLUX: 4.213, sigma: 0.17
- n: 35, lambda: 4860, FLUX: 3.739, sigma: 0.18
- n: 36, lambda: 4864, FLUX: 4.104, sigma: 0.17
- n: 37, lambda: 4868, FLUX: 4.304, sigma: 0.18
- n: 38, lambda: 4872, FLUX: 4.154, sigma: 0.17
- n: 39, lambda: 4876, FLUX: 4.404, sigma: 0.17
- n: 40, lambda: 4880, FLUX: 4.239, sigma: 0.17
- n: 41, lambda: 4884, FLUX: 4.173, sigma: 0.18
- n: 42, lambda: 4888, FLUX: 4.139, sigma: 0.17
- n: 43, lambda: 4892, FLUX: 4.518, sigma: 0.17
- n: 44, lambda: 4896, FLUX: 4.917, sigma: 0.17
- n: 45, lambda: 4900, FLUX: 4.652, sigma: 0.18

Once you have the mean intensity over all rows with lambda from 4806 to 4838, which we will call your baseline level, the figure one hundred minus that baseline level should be 95.4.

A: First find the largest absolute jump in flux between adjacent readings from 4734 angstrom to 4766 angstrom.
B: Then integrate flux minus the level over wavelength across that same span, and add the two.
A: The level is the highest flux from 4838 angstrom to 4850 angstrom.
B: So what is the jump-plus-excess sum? -11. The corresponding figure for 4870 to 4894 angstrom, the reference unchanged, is -12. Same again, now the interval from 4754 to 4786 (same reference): -10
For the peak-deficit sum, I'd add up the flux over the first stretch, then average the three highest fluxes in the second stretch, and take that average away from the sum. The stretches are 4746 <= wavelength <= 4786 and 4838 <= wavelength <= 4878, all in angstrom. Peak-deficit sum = 39.6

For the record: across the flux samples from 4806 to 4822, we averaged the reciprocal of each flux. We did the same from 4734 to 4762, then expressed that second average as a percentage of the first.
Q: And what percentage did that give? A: 108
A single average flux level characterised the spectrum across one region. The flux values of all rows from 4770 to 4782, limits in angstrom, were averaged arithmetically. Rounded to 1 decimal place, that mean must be 4.6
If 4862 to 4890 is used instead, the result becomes 4.2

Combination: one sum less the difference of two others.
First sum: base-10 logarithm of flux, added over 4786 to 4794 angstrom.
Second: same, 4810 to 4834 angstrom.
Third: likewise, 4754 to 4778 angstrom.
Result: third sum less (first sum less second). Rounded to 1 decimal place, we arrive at 6.5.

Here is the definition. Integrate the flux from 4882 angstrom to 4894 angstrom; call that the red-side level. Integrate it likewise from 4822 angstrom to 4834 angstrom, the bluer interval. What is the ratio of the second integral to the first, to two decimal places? 1.05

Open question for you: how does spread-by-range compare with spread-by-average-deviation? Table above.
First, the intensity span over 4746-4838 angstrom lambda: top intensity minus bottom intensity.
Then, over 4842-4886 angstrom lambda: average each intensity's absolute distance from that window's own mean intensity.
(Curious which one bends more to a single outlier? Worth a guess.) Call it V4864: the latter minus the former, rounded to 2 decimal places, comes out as -0.79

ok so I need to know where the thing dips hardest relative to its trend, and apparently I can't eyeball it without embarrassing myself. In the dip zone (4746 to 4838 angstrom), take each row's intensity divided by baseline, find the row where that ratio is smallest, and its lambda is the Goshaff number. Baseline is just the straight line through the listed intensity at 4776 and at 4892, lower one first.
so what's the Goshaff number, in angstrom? 4752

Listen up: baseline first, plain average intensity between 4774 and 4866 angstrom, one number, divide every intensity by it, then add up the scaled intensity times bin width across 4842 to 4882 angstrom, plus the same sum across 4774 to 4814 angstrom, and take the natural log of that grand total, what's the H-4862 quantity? 4.37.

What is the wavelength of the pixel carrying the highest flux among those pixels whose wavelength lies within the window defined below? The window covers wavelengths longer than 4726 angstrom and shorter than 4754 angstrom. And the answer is 4732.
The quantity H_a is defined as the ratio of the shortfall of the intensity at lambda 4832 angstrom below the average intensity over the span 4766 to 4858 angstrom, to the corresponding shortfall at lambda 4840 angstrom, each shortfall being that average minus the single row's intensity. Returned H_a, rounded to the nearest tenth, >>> -12.8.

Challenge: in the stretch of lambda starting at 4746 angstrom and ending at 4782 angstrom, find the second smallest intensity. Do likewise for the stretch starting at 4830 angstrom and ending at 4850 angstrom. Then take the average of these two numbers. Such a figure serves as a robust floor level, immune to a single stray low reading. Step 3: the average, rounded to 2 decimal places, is 4.31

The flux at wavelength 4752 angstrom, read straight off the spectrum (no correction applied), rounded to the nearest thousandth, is 4.187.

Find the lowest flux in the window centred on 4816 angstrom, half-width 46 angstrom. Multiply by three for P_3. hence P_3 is 11.2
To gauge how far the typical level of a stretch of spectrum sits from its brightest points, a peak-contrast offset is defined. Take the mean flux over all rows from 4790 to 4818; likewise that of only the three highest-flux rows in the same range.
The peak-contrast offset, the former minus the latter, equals -0.20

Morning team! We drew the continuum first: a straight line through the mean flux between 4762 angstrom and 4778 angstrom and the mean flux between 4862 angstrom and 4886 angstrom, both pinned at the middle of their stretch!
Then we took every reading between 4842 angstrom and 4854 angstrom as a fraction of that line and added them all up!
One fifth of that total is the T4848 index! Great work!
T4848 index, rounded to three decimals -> 0.624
